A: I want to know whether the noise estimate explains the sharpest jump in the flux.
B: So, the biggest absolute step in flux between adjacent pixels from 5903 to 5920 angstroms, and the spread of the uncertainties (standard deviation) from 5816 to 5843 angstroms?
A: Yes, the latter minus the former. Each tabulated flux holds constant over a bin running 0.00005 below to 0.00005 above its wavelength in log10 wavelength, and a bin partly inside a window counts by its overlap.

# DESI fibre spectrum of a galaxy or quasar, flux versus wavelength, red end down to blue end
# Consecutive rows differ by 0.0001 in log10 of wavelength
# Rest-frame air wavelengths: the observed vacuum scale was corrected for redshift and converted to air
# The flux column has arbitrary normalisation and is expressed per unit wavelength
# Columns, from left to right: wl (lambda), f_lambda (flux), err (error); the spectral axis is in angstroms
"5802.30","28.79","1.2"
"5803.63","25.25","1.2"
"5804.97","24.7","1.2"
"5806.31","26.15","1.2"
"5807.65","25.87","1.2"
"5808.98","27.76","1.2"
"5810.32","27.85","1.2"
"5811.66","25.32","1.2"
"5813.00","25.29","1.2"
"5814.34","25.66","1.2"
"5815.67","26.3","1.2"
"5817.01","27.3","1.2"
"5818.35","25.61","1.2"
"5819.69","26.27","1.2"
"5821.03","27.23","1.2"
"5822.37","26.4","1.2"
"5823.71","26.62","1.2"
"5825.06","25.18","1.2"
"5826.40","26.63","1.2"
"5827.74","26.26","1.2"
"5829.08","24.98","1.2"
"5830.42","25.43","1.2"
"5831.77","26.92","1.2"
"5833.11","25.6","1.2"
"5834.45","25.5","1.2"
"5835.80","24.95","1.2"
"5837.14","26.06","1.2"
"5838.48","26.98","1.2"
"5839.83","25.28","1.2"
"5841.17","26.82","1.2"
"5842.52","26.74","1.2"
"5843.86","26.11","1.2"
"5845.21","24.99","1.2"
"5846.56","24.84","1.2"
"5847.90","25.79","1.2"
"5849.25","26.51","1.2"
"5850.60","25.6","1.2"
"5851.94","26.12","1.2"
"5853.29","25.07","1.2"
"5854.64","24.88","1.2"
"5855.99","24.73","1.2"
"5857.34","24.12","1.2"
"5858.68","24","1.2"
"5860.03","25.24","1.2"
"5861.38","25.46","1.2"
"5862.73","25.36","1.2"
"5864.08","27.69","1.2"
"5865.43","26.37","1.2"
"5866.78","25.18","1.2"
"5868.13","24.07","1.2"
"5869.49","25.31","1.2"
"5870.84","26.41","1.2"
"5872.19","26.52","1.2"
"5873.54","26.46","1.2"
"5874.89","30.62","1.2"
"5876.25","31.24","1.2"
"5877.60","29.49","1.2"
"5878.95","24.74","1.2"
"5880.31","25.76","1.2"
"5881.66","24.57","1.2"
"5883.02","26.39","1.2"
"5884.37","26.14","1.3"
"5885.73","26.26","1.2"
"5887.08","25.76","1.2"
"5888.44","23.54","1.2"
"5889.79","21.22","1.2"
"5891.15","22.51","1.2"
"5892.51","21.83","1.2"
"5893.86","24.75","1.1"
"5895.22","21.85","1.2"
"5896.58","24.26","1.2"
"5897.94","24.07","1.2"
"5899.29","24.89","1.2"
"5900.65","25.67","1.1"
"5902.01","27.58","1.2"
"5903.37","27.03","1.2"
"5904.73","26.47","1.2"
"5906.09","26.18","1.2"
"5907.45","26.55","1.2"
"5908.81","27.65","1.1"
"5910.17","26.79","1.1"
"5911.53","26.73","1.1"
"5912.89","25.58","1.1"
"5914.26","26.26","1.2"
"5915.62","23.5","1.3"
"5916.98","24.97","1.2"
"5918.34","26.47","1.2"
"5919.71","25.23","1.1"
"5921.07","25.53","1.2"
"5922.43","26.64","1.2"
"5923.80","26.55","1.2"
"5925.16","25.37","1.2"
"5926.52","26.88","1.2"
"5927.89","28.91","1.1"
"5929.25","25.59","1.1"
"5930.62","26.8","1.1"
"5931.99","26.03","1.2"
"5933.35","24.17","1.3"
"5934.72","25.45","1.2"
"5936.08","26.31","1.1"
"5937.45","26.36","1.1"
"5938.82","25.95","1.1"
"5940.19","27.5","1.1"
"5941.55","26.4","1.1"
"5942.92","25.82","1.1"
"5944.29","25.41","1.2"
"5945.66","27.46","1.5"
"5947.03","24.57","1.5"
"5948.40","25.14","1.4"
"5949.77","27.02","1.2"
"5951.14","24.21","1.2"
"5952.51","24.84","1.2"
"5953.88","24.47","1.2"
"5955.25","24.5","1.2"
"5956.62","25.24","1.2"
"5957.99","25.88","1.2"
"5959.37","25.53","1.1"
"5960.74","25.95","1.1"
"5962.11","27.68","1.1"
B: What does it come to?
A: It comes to -2.8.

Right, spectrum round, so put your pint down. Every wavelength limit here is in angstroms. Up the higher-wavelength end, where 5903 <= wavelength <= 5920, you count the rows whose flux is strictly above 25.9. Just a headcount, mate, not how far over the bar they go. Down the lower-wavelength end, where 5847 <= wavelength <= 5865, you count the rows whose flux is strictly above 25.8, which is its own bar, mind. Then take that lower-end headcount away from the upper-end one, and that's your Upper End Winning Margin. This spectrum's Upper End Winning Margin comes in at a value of 6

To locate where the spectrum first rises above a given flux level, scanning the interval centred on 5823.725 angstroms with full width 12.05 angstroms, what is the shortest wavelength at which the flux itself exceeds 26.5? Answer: 5821.03 angstroms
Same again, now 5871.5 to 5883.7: 5872.19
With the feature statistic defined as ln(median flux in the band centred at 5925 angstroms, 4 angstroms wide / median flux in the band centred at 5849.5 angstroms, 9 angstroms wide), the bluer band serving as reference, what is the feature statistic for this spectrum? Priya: 0.036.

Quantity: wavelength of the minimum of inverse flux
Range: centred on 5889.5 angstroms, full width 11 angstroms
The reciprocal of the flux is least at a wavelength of 5885.73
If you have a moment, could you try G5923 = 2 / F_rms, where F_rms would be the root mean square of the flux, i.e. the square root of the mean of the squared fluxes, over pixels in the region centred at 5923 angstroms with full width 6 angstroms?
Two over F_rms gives 0.0768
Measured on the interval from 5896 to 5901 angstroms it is 0.0809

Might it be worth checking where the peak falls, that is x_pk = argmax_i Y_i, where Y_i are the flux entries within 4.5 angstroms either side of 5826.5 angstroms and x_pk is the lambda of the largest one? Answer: 5826.40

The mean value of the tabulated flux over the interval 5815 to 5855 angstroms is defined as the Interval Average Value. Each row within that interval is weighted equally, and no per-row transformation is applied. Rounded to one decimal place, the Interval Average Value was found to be 26.0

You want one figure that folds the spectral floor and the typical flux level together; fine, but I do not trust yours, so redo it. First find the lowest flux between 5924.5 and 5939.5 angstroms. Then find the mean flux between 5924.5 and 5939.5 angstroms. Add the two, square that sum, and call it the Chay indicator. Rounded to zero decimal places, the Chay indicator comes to 2534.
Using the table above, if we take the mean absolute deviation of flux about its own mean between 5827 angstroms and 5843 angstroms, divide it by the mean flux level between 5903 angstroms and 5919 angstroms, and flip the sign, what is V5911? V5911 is -0.026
